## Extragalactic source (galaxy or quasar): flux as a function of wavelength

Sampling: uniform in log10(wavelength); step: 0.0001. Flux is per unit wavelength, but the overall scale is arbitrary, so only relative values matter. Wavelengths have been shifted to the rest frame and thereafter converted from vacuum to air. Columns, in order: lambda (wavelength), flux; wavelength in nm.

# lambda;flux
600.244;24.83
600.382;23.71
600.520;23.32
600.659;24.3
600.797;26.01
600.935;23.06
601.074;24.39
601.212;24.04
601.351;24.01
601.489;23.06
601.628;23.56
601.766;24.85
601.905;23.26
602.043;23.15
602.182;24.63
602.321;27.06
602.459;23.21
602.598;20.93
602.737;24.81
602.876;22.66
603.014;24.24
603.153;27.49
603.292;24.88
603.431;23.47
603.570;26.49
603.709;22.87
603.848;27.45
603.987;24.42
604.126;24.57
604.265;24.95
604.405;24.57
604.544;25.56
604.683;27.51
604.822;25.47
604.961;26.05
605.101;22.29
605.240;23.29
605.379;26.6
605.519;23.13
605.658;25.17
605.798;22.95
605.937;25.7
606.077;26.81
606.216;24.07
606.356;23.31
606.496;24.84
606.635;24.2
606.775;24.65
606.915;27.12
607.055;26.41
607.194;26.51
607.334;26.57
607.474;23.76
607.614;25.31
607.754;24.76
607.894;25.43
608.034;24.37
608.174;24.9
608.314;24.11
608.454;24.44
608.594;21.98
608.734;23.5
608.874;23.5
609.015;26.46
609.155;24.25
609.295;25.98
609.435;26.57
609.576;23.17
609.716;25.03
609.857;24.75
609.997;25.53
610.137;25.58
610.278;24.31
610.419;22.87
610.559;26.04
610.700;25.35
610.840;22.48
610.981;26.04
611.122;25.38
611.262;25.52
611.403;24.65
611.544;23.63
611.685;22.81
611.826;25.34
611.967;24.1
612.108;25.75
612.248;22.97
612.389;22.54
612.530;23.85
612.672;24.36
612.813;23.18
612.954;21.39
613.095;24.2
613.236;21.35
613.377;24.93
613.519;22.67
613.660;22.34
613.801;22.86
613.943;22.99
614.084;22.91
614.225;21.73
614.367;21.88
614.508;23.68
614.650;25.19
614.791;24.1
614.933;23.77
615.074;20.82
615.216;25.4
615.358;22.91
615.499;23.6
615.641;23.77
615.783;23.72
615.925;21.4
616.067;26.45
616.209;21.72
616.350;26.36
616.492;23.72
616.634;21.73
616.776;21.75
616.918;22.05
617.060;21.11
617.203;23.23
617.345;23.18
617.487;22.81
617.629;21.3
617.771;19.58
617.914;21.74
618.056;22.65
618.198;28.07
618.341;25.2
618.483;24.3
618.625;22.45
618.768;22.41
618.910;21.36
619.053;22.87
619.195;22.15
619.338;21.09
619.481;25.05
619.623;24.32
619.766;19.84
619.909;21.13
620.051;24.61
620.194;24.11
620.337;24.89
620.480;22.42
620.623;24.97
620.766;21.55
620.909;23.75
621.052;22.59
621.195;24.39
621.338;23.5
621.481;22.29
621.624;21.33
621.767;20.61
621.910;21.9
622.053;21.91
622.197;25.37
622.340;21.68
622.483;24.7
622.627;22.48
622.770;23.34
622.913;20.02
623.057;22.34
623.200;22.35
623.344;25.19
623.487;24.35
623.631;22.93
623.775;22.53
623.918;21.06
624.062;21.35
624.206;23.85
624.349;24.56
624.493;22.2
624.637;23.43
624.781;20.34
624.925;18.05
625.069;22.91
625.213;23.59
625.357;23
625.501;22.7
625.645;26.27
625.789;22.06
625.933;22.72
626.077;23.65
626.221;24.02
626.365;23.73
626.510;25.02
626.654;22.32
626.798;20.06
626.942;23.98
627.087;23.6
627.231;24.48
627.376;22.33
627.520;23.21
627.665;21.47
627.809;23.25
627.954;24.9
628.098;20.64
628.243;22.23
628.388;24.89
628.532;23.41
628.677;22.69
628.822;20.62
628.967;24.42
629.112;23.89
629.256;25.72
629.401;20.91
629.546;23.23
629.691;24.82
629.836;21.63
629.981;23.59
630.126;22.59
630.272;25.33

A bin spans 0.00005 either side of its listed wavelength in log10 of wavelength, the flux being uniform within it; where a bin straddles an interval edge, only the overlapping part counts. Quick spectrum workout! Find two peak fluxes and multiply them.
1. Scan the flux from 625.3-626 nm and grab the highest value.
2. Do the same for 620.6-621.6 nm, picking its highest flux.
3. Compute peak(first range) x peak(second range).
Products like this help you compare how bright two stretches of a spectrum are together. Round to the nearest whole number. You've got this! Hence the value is 656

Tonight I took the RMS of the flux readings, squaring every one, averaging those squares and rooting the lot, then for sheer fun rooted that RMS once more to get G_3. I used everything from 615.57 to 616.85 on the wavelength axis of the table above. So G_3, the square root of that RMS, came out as 4.85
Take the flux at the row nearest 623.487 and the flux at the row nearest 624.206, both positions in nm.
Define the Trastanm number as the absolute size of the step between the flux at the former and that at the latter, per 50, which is 0.010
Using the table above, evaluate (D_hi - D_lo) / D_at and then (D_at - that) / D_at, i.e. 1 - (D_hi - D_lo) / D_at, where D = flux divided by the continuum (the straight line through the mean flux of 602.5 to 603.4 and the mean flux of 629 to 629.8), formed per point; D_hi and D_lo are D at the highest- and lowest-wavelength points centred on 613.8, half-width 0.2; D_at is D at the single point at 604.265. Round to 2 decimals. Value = 0.97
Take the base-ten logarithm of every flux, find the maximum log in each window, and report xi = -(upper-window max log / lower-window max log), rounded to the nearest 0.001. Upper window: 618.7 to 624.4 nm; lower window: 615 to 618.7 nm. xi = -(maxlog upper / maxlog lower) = -0.970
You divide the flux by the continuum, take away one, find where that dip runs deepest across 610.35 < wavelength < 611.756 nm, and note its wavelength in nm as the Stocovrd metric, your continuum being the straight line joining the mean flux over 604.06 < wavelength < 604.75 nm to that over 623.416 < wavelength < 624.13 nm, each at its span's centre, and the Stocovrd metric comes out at 610.840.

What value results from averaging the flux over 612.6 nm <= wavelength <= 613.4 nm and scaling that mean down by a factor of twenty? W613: 1.16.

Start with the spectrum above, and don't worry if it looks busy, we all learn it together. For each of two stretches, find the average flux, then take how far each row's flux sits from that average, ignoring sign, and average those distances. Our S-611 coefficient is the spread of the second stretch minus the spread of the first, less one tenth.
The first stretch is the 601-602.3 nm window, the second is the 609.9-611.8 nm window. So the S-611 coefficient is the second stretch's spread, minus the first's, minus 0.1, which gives 0.43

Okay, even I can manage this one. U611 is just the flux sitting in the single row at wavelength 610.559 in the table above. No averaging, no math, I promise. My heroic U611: 26.04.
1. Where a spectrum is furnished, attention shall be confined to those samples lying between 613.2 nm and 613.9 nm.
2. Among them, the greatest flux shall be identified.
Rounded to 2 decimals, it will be 24.93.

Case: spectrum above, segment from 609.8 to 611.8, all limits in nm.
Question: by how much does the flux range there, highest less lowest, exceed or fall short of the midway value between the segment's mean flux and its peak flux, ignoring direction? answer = 21.8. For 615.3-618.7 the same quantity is 17.1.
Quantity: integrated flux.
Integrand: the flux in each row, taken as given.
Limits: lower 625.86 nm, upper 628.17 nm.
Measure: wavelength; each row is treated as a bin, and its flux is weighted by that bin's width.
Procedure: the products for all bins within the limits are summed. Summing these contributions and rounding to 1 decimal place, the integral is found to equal 53.3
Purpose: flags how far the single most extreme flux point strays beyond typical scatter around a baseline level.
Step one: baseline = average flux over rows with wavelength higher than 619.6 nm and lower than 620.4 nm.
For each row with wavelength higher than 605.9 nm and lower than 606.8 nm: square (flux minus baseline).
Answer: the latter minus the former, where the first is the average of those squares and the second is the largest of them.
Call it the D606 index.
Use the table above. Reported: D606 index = 10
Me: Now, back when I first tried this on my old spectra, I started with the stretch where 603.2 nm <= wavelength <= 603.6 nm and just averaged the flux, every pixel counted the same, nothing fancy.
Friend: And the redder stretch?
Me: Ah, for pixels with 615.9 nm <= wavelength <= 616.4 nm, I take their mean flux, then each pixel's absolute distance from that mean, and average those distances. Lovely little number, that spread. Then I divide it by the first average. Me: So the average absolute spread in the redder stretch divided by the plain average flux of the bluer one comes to 0.097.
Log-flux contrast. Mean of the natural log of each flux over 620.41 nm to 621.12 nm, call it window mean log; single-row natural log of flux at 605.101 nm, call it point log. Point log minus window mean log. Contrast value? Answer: -0.032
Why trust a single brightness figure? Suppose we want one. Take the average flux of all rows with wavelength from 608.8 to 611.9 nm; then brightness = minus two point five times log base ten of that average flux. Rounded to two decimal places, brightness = -3.49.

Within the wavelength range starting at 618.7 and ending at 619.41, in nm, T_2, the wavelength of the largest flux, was 619.053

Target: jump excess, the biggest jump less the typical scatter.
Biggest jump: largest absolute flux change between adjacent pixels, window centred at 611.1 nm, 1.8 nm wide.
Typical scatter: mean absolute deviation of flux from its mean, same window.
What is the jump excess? 2.5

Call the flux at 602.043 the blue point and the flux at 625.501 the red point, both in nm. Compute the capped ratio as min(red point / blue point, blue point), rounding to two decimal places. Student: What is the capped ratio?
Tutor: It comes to 0.98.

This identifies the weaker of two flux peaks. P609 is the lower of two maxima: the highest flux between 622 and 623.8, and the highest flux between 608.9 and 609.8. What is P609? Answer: 25.4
